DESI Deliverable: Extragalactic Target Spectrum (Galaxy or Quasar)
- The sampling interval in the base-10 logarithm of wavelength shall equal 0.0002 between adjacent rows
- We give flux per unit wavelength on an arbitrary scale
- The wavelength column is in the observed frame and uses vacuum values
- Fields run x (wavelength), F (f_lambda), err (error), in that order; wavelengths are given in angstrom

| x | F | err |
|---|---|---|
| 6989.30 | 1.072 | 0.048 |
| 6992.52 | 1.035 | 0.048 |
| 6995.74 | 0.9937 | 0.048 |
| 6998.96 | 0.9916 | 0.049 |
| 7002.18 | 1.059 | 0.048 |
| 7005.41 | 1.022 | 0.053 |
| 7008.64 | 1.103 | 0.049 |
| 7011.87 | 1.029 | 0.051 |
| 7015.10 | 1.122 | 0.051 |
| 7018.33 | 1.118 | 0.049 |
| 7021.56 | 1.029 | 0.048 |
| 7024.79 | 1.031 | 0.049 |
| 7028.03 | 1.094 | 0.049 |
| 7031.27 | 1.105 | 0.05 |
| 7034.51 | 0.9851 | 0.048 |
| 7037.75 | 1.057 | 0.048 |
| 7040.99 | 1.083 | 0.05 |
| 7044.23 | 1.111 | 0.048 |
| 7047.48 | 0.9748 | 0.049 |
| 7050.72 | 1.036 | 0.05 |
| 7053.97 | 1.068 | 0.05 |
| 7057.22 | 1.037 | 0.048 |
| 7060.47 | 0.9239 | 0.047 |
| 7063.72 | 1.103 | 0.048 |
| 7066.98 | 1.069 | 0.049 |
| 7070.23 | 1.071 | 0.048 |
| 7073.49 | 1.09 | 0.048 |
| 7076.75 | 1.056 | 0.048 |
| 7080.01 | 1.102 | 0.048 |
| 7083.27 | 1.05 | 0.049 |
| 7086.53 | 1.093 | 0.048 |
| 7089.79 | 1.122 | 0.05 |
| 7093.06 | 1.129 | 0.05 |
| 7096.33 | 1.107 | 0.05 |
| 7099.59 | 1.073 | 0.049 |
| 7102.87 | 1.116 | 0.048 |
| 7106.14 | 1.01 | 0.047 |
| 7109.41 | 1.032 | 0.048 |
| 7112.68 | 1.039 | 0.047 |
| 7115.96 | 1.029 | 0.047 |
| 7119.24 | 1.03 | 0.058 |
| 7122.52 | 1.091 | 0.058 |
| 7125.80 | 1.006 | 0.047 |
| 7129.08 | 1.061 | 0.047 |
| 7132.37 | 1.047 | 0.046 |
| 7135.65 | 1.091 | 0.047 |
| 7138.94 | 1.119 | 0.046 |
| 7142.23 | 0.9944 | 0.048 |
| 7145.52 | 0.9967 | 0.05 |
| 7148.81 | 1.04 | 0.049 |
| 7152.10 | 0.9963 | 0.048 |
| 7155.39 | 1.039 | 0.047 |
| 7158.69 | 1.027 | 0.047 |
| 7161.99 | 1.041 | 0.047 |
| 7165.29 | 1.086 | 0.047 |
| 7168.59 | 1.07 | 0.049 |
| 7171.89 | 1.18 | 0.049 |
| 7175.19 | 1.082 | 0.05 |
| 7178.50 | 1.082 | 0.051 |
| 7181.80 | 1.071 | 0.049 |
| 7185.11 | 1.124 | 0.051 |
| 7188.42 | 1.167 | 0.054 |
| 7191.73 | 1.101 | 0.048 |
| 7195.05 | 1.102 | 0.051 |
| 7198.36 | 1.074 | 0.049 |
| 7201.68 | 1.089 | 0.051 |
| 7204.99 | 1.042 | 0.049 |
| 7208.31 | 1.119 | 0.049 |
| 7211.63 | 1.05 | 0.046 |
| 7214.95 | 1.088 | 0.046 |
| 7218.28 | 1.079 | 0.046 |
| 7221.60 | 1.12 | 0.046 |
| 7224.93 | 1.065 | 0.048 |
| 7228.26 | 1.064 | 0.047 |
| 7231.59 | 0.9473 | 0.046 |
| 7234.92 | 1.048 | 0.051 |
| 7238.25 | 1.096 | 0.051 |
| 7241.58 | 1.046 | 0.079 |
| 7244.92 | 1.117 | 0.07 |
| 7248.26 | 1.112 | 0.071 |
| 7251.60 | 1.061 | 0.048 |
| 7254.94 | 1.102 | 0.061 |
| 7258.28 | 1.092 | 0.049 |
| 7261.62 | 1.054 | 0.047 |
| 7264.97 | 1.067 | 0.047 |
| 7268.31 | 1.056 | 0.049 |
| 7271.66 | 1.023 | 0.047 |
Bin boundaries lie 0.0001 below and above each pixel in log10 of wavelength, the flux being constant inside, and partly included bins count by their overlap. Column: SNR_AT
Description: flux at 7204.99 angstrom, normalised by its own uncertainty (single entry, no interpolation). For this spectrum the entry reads 21.3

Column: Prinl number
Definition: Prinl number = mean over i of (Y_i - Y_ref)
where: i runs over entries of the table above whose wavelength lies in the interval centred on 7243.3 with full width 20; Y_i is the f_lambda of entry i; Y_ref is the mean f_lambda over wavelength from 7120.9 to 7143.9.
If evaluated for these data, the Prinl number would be 0.02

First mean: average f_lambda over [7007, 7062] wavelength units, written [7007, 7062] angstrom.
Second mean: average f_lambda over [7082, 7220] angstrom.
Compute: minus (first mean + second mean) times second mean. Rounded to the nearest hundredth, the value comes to -2.28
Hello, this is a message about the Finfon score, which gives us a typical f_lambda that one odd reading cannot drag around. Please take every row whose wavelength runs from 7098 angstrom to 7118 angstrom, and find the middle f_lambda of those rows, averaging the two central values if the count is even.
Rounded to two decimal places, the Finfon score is 1.04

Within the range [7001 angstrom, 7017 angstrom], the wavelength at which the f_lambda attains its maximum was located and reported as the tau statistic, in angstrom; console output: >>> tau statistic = 7015.10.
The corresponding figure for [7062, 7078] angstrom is 7063.72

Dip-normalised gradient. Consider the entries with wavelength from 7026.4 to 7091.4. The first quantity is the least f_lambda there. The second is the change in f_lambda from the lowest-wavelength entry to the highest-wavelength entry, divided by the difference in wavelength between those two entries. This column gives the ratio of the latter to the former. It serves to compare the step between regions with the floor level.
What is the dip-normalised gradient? 0.000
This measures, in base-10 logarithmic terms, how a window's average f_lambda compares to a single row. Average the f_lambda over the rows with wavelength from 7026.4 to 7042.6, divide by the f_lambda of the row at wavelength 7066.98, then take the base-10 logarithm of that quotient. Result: -0.002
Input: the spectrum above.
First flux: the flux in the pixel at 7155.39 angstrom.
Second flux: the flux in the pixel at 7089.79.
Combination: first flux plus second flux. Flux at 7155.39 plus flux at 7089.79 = 2.16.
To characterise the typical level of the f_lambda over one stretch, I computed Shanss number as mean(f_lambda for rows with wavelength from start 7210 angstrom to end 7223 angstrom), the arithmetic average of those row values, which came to 1.08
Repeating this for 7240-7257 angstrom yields 1.09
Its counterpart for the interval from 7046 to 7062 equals 1.01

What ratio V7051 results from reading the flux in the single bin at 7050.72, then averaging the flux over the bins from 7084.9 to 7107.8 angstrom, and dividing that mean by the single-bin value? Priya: 1.05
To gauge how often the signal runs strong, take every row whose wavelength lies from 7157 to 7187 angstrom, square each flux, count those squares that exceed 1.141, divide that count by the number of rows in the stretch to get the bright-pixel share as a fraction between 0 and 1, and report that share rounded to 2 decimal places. 0.78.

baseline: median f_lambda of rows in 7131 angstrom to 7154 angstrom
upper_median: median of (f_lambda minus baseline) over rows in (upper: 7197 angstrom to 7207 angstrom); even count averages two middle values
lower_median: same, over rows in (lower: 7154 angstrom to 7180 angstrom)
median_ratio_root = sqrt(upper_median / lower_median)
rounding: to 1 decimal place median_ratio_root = 1.0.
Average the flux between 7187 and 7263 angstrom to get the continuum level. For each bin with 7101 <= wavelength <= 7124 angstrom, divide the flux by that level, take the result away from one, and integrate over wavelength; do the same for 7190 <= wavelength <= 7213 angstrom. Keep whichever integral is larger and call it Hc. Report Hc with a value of 0.6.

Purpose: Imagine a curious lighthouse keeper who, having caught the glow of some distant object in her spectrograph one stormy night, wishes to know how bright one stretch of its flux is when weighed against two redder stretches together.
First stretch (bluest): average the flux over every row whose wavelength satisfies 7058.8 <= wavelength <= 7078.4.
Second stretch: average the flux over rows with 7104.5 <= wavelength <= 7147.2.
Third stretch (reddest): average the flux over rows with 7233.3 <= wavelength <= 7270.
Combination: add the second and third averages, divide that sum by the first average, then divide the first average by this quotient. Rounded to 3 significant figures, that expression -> 0.522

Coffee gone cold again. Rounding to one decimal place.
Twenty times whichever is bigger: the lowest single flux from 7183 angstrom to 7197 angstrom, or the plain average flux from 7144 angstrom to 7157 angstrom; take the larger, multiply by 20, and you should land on 22.0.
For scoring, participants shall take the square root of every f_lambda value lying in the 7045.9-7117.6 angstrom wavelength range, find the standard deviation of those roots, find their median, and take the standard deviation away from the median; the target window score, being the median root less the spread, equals 1.01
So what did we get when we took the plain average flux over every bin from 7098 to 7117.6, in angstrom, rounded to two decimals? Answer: 1.05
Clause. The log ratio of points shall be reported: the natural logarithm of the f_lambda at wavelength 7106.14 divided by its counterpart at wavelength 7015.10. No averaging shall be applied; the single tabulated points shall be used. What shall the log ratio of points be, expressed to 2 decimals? -0.11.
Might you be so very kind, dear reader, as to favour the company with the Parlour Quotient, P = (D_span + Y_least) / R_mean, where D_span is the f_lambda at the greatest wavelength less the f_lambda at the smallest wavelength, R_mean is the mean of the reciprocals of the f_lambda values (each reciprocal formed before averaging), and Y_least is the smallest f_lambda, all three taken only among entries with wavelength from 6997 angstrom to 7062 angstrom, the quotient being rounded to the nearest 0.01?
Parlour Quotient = 0.90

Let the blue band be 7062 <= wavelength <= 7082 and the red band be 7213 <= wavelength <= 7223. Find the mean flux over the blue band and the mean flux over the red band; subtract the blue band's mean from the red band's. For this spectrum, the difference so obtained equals 0.01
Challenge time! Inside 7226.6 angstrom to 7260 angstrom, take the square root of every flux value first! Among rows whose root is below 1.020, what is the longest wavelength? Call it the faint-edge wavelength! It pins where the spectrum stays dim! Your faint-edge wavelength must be 7231.59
